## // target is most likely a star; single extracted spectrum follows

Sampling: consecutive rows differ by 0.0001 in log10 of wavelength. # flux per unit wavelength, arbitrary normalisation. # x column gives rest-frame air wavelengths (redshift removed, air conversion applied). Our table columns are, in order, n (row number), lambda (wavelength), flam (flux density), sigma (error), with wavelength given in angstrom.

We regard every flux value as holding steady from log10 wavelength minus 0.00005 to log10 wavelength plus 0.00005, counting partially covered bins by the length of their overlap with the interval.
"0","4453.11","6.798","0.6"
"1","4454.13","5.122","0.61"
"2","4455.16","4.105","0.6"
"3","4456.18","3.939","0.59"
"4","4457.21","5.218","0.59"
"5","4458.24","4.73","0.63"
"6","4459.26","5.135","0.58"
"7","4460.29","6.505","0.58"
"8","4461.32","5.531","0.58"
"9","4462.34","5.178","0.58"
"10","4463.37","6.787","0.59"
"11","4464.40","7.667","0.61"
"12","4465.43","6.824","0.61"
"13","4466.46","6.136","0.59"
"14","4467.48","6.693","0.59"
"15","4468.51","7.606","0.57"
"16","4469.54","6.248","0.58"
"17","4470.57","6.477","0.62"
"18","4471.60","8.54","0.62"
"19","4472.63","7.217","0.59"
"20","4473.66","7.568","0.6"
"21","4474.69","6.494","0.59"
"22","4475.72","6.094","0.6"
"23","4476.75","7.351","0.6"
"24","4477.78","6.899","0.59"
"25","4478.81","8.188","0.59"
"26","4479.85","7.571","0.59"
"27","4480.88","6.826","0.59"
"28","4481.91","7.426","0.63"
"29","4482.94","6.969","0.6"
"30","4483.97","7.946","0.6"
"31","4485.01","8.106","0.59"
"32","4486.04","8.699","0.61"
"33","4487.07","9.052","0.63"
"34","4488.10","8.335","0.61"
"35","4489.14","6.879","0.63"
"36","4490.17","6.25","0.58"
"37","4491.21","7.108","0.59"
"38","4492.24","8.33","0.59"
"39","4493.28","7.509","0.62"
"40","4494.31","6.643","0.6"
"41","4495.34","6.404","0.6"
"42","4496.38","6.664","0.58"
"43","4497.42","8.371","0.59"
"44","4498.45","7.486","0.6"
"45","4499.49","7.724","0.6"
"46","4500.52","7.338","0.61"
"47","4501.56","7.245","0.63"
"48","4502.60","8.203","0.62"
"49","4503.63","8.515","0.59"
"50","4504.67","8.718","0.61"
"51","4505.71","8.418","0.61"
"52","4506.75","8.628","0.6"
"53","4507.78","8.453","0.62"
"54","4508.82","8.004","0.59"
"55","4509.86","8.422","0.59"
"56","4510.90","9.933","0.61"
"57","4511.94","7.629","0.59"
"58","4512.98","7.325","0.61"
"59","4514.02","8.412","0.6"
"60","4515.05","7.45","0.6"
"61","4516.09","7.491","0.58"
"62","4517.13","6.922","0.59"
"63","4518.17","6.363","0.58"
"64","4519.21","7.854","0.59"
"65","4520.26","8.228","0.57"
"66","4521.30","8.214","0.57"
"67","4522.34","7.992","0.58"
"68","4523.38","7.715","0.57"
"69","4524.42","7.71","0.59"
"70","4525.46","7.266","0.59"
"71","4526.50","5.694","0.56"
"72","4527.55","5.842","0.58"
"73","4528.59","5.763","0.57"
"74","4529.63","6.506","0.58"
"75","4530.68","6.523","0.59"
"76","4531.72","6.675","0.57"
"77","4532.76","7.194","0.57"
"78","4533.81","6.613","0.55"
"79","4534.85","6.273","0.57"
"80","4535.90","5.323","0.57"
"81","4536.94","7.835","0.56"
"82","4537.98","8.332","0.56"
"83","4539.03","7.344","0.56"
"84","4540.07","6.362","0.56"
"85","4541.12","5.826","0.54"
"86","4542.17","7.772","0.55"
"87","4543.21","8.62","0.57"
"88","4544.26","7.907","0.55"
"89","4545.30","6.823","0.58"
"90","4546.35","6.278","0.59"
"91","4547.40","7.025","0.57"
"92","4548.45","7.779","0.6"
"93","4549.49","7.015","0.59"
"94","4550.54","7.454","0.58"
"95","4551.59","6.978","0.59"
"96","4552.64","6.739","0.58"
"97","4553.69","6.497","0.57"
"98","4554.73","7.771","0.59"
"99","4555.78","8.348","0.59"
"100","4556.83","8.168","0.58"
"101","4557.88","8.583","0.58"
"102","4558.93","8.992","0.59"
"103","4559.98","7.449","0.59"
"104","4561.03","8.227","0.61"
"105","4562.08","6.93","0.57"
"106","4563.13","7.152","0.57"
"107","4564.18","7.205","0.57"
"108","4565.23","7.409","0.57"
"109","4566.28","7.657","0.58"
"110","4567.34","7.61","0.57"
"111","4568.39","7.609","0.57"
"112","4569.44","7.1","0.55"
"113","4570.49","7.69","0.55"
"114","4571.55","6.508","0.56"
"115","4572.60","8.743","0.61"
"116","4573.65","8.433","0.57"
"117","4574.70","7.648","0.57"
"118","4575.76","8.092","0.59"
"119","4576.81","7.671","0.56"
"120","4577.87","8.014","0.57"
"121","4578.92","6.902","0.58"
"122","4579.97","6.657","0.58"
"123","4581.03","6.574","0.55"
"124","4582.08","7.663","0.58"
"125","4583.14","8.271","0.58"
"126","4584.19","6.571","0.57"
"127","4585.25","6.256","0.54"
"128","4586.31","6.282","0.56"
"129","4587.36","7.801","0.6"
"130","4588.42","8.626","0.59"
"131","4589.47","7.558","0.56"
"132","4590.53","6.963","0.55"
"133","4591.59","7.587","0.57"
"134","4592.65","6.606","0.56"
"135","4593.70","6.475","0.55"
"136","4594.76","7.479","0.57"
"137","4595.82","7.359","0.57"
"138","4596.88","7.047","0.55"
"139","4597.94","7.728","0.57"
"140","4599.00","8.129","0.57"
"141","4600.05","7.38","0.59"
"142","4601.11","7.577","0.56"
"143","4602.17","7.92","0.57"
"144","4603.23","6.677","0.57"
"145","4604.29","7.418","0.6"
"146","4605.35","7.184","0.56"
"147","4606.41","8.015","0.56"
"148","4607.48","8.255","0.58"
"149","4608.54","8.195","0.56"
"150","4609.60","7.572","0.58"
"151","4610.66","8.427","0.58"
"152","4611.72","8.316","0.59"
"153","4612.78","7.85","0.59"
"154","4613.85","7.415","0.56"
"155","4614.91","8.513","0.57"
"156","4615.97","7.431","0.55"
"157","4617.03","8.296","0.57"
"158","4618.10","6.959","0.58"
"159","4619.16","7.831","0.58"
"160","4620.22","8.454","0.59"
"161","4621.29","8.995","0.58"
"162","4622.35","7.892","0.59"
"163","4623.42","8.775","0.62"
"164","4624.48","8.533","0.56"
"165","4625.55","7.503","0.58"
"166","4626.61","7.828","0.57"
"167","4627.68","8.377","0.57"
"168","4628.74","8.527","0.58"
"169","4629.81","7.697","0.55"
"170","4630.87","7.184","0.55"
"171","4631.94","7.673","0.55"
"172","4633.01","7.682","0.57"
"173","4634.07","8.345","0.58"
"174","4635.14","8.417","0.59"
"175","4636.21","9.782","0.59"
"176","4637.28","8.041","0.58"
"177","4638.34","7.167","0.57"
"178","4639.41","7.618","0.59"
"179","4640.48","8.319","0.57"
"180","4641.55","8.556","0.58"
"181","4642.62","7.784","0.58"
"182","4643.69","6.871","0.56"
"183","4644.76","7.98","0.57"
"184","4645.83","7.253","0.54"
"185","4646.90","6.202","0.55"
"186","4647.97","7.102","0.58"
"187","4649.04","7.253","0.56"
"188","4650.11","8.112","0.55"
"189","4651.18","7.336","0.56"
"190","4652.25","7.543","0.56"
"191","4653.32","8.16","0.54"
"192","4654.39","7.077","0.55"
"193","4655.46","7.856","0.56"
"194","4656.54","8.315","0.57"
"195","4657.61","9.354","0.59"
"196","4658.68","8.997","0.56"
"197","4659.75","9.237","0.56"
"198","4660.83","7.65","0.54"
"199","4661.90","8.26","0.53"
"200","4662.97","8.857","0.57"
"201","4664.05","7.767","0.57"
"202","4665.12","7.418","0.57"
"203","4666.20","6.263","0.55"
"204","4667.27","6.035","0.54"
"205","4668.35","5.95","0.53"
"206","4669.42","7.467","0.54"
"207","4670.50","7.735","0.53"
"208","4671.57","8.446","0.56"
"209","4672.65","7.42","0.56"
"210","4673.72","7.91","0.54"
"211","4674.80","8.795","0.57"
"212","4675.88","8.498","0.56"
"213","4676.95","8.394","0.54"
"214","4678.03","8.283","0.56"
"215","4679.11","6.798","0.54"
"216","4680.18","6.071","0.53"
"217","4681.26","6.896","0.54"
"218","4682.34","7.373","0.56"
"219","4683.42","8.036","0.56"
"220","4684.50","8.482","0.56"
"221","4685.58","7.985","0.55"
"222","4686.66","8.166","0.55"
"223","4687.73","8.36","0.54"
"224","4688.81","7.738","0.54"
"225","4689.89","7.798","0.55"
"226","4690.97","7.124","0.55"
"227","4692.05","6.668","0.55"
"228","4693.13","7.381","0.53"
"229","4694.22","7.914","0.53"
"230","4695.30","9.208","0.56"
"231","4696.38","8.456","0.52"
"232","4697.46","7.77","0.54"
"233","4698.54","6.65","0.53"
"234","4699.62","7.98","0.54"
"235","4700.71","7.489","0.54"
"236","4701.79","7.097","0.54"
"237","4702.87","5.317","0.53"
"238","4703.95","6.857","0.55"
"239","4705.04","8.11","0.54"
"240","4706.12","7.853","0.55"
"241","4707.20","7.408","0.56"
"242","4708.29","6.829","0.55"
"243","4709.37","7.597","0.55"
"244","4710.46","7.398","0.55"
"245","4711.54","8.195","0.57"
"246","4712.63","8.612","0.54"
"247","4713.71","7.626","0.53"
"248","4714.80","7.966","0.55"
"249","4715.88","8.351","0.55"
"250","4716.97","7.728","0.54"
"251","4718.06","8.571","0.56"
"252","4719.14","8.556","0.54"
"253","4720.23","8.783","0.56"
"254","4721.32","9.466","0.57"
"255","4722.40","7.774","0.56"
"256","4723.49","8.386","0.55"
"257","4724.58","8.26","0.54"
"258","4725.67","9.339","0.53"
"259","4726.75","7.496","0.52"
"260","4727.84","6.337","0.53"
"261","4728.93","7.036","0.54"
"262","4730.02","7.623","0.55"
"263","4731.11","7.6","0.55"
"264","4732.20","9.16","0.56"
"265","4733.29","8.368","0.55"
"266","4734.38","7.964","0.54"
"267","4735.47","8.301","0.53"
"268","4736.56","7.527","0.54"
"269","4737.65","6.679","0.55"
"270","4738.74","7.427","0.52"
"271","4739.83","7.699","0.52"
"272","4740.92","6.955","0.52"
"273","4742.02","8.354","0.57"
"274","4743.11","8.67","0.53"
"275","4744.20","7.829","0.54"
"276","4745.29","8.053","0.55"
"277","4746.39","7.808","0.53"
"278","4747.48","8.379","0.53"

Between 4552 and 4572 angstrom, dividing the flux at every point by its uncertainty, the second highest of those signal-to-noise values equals 14.80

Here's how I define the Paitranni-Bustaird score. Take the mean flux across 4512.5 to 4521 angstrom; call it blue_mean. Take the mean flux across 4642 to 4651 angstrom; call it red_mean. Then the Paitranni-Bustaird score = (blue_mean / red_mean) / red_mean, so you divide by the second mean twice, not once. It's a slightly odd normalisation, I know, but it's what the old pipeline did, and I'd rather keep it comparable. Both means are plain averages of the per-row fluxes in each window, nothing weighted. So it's 0.140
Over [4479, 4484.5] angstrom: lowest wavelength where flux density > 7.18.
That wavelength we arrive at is 4479.85 angstrom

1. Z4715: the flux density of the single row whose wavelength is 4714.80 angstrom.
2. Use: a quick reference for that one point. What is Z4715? 7.966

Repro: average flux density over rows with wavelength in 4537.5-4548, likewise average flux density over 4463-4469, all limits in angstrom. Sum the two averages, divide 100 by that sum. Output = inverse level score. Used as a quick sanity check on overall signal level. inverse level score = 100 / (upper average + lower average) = 7.05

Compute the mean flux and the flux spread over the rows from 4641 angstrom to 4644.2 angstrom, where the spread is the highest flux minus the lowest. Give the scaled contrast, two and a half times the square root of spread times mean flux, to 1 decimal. 9.0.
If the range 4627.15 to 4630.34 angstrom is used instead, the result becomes 6.5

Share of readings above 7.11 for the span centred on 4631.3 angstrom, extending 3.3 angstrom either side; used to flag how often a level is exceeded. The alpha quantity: 1.0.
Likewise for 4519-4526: 1.0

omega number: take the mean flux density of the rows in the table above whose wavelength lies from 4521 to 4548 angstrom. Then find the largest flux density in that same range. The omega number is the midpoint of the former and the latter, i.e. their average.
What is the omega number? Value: 7.8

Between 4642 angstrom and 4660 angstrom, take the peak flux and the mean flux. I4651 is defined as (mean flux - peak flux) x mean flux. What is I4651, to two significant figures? -12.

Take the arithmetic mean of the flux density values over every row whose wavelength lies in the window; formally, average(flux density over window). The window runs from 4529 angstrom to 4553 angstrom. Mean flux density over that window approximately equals 7.0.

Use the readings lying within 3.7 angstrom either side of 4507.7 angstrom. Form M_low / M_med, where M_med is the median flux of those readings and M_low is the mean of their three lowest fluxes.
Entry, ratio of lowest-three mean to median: 0.98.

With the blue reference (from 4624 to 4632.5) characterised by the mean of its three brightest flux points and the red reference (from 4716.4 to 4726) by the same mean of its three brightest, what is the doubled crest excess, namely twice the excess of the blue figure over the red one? -1.4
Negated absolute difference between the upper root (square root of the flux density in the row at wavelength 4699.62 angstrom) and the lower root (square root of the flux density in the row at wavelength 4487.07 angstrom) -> -0.18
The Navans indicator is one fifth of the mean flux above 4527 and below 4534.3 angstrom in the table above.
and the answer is 1.29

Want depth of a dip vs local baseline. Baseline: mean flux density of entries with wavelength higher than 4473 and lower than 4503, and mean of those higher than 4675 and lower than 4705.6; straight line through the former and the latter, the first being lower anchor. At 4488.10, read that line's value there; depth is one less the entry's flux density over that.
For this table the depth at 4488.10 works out -0.12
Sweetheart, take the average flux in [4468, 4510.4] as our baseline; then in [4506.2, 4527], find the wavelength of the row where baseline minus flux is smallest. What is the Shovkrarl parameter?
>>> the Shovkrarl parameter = 4510.90 angstrom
